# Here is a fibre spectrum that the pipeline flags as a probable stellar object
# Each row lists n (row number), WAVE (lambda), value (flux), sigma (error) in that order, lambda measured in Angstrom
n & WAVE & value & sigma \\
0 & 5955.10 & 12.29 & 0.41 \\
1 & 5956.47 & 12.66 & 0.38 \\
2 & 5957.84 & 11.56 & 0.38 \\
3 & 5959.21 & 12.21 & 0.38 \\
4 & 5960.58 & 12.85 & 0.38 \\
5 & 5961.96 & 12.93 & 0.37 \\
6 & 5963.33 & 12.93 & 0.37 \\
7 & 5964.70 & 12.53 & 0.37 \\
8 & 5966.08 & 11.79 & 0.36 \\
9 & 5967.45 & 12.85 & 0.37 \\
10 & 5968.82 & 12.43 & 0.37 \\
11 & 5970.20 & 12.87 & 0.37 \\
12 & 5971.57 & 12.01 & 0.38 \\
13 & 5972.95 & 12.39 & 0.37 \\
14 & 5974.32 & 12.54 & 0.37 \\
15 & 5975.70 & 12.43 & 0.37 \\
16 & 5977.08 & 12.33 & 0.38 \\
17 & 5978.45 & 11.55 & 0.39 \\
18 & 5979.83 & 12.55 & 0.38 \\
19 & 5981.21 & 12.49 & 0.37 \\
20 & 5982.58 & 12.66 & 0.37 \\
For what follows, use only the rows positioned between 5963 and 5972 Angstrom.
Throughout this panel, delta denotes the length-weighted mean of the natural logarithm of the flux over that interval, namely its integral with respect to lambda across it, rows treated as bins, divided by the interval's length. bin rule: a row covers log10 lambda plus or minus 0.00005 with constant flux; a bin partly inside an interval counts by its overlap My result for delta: 2.525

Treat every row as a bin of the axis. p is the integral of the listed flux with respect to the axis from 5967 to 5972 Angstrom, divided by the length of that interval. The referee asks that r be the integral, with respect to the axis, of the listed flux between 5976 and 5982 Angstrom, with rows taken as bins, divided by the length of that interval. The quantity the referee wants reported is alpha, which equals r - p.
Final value -0.3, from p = 12.56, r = 12.3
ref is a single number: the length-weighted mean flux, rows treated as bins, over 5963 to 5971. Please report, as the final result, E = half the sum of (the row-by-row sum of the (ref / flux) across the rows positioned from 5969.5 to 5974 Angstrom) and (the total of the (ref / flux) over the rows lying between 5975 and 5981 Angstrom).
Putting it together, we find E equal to 3.6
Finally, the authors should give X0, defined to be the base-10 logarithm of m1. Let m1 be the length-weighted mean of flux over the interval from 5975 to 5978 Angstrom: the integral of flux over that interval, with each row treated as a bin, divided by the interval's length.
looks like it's 1.09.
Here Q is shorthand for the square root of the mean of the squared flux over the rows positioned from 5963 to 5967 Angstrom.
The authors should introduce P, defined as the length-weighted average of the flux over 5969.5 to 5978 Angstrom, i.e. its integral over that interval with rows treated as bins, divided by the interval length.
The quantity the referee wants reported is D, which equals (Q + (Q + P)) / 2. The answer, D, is 18.63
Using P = 12.4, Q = 12.4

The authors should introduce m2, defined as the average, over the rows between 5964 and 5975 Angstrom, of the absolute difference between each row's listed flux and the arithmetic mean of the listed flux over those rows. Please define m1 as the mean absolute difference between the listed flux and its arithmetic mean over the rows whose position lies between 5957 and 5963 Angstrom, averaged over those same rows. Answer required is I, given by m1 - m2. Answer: 0.23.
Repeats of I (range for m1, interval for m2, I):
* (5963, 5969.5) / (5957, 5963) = -0.19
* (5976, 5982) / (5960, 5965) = 0.20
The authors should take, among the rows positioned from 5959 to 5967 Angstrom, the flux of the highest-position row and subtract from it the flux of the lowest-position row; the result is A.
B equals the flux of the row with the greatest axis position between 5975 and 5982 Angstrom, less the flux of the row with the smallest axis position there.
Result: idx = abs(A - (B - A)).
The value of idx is 0.90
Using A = -0.4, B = 0.1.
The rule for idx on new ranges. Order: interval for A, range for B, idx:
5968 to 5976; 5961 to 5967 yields 1.14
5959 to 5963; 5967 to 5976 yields 1.86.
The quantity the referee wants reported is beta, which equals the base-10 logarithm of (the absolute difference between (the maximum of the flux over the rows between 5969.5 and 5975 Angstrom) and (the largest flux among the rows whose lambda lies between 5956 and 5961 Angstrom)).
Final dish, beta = -1.70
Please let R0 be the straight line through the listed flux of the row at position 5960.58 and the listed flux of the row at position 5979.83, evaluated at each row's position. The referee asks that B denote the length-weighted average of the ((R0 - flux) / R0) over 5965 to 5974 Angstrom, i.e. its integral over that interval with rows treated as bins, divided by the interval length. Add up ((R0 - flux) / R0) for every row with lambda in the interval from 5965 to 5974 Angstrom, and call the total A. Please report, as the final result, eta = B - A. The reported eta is -0.13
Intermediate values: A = 0.15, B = 0.024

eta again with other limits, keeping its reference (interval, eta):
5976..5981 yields -0.07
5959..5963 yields -0.04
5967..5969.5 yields -0.01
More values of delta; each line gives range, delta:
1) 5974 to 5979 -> 2.501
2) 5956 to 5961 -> 2.510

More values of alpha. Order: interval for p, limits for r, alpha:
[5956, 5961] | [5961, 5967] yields 0.3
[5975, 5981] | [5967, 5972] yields 0.3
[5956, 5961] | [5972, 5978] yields 0.1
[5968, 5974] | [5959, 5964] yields 0.3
